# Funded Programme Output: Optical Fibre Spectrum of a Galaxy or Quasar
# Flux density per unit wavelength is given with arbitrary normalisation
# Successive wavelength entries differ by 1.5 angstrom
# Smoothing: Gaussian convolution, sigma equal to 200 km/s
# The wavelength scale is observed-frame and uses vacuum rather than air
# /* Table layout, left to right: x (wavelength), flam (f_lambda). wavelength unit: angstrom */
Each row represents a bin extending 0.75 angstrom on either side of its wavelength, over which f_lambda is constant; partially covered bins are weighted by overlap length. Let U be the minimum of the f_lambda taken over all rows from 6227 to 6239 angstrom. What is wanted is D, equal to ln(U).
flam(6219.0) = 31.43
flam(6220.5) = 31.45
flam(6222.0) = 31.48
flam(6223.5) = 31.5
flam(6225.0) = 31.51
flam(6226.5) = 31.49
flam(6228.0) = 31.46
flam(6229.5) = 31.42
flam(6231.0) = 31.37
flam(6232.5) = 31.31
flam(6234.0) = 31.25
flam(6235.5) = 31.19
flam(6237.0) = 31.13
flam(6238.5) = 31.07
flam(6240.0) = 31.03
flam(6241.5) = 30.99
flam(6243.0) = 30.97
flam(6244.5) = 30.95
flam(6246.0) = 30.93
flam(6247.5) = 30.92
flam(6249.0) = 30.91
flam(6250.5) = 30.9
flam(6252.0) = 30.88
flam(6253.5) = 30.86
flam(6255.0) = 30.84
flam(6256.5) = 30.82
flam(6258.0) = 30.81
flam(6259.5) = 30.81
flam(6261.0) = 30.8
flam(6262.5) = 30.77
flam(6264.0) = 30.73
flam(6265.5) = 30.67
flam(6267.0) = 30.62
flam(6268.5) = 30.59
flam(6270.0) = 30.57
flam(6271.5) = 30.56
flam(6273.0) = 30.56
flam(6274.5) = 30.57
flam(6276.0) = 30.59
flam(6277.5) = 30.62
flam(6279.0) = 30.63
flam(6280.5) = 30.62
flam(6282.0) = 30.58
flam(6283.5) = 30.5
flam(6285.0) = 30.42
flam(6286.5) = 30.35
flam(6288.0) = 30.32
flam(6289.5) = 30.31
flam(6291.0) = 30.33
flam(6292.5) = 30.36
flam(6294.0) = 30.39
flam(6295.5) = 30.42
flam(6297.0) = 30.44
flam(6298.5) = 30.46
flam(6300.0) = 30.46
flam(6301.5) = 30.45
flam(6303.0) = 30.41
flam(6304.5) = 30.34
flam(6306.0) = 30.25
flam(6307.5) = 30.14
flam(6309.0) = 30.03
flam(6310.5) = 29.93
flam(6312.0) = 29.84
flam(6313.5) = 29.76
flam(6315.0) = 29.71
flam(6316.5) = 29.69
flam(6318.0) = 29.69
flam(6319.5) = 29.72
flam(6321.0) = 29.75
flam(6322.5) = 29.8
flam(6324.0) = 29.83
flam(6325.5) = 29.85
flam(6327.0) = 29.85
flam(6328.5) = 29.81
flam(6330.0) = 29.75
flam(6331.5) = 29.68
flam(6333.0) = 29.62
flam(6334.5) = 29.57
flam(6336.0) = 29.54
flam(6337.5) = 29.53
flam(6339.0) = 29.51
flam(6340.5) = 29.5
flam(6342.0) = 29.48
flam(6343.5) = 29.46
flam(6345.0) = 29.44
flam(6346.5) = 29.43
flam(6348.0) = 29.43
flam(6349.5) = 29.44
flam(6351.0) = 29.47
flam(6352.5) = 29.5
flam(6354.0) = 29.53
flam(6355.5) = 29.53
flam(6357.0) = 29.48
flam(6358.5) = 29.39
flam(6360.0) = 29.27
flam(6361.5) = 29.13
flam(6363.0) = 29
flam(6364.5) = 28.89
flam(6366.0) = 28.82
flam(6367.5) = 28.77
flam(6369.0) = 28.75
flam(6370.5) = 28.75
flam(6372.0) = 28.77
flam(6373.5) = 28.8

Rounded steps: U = 31.07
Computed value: 3.44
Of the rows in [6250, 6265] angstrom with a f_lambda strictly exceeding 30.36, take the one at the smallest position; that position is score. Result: 6250.5 angstrom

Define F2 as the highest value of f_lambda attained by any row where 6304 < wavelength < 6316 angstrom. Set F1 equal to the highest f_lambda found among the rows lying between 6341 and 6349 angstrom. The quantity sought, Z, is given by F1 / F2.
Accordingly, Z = 0.97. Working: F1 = 29.48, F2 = 30.34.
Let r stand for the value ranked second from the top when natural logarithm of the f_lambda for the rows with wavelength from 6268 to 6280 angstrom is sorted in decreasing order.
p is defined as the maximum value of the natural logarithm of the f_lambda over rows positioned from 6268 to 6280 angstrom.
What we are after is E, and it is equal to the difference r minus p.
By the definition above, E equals -0.0003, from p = 3.42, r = 3.42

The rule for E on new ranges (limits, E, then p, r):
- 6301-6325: -0.0013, 3.42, 3.41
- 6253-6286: -0.0006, 3.43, 3.43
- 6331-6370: -0.0020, 3.39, 3.39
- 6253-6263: -0.0006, 3.43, 3.43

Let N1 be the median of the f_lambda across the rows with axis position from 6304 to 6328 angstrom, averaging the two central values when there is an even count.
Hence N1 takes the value 29.8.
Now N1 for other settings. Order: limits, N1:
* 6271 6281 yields 30.6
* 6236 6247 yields 31.0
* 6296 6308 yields 30.4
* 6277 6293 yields 30.4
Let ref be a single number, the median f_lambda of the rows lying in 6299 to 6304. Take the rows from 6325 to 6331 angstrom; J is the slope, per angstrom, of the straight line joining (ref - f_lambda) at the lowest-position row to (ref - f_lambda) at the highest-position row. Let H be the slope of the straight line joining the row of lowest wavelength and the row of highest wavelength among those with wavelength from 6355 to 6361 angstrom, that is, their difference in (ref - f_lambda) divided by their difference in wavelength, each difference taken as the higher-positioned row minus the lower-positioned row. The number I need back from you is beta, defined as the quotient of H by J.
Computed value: 3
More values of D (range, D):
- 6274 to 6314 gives 3.39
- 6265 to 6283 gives 3.42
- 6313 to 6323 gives 3.39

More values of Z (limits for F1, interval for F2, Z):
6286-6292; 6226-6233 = 0.96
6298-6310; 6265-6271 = 0.99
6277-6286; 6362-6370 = 1.06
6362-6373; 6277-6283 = 0.95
